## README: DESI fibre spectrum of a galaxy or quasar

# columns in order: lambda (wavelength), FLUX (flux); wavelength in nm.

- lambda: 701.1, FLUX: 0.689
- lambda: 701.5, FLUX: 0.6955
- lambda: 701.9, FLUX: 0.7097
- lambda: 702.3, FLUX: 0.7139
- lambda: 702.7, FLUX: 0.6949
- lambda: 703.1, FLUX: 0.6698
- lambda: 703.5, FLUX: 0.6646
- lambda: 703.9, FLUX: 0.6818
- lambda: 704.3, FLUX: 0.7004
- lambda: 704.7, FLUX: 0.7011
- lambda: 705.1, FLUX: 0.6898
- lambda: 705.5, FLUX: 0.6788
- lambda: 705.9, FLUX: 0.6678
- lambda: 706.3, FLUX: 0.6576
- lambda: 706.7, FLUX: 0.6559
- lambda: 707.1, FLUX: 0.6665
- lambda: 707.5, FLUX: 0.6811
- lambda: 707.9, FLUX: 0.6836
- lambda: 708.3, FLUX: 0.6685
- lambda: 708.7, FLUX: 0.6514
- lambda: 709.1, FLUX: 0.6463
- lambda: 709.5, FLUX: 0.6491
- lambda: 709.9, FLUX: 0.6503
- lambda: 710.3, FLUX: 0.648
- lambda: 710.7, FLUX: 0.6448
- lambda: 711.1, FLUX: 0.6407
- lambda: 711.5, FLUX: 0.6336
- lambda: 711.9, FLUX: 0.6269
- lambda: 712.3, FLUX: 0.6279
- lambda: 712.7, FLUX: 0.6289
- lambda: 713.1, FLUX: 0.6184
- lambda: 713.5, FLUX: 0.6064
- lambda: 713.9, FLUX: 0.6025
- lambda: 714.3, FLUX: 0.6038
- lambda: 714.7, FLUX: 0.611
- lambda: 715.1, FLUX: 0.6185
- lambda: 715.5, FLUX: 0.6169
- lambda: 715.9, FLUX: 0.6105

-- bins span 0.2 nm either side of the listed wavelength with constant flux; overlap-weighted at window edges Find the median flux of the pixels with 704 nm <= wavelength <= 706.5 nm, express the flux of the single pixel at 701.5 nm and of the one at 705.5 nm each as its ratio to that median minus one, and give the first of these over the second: -2.0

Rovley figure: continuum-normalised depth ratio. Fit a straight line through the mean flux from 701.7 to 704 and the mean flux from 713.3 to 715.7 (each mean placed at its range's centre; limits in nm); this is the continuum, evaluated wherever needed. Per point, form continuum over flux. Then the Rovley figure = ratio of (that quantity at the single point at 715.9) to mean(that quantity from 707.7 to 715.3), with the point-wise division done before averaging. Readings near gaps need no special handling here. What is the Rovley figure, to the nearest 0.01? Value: 0.99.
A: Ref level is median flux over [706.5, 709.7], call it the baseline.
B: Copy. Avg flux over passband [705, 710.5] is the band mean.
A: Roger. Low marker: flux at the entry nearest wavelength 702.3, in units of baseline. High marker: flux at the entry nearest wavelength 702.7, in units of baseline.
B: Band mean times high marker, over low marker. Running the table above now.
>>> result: 0.646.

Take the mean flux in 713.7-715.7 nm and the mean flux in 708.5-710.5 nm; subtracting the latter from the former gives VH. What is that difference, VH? -0.038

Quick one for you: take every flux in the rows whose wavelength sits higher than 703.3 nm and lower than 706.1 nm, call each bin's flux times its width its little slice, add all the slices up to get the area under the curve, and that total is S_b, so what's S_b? 1.91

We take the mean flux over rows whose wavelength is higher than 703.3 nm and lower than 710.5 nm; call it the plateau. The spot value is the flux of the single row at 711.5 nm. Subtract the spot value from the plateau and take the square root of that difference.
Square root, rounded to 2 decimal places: 0.19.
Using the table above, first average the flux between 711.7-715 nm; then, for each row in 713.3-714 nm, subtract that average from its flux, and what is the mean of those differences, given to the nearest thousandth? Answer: -0.011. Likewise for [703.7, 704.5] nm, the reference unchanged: 0.075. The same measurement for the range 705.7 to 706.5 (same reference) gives 0.047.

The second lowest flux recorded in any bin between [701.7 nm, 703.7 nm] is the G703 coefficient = 0.6698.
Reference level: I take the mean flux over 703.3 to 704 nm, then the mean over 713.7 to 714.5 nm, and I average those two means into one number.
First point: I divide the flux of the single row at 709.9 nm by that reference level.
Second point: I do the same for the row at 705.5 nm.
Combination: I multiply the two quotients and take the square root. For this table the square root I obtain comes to 1.04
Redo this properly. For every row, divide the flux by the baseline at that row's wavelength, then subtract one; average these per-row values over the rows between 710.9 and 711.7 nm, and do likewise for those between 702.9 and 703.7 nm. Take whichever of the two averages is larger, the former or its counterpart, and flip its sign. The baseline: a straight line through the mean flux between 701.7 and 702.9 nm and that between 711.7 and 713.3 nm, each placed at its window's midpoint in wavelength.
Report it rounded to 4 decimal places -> -0.0034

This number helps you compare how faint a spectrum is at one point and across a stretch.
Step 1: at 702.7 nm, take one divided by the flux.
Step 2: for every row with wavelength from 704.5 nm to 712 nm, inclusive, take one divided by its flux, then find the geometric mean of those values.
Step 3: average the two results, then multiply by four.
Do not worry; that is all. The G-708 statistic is 5.91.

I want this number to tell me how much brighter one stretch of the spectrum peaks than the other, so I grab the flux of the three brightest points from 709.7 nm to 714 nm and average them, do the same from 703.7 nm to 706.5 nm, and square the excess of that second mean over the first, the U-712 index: 0.0024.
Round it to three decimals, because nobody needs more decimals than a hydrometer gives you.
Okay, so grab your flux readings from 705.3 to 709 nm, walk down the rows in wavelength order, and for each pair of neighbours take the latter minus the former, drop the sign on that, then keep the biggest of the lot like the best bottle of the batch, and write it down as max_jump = 0.017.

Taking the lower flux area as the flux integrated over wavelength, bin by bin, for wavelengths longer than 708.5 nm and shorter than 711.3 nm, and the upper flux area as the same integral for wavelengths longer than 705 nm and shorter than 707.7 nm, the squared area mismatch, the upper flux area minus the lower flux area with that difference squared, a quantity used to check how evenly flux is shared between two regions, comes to 0.00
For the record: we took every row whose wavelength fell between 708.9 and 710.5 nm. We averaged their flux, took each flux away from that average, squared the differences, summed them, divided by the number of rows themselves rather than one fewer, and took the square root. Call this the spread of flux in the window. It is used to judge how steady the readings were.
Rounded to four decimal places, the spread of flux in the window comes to 0.0015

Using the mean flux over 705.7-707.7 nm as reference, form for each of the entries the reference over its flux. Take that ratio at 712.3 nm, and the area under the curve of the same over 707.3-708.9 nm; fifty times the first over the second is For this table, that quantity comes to 33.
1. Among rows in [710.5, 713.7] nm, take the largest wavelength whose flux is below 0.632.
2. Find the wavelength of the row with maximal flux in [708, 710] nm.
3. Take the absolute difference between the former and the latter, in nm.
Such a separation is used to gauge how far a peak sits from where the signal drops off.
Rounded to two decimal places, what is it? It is 5.20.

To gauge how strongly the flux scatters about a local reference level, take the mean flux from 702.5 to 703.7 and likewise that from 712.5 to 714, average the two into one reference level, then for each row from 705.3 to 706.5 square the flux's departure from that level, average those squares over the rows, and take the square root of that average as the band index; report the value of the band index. 0.024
